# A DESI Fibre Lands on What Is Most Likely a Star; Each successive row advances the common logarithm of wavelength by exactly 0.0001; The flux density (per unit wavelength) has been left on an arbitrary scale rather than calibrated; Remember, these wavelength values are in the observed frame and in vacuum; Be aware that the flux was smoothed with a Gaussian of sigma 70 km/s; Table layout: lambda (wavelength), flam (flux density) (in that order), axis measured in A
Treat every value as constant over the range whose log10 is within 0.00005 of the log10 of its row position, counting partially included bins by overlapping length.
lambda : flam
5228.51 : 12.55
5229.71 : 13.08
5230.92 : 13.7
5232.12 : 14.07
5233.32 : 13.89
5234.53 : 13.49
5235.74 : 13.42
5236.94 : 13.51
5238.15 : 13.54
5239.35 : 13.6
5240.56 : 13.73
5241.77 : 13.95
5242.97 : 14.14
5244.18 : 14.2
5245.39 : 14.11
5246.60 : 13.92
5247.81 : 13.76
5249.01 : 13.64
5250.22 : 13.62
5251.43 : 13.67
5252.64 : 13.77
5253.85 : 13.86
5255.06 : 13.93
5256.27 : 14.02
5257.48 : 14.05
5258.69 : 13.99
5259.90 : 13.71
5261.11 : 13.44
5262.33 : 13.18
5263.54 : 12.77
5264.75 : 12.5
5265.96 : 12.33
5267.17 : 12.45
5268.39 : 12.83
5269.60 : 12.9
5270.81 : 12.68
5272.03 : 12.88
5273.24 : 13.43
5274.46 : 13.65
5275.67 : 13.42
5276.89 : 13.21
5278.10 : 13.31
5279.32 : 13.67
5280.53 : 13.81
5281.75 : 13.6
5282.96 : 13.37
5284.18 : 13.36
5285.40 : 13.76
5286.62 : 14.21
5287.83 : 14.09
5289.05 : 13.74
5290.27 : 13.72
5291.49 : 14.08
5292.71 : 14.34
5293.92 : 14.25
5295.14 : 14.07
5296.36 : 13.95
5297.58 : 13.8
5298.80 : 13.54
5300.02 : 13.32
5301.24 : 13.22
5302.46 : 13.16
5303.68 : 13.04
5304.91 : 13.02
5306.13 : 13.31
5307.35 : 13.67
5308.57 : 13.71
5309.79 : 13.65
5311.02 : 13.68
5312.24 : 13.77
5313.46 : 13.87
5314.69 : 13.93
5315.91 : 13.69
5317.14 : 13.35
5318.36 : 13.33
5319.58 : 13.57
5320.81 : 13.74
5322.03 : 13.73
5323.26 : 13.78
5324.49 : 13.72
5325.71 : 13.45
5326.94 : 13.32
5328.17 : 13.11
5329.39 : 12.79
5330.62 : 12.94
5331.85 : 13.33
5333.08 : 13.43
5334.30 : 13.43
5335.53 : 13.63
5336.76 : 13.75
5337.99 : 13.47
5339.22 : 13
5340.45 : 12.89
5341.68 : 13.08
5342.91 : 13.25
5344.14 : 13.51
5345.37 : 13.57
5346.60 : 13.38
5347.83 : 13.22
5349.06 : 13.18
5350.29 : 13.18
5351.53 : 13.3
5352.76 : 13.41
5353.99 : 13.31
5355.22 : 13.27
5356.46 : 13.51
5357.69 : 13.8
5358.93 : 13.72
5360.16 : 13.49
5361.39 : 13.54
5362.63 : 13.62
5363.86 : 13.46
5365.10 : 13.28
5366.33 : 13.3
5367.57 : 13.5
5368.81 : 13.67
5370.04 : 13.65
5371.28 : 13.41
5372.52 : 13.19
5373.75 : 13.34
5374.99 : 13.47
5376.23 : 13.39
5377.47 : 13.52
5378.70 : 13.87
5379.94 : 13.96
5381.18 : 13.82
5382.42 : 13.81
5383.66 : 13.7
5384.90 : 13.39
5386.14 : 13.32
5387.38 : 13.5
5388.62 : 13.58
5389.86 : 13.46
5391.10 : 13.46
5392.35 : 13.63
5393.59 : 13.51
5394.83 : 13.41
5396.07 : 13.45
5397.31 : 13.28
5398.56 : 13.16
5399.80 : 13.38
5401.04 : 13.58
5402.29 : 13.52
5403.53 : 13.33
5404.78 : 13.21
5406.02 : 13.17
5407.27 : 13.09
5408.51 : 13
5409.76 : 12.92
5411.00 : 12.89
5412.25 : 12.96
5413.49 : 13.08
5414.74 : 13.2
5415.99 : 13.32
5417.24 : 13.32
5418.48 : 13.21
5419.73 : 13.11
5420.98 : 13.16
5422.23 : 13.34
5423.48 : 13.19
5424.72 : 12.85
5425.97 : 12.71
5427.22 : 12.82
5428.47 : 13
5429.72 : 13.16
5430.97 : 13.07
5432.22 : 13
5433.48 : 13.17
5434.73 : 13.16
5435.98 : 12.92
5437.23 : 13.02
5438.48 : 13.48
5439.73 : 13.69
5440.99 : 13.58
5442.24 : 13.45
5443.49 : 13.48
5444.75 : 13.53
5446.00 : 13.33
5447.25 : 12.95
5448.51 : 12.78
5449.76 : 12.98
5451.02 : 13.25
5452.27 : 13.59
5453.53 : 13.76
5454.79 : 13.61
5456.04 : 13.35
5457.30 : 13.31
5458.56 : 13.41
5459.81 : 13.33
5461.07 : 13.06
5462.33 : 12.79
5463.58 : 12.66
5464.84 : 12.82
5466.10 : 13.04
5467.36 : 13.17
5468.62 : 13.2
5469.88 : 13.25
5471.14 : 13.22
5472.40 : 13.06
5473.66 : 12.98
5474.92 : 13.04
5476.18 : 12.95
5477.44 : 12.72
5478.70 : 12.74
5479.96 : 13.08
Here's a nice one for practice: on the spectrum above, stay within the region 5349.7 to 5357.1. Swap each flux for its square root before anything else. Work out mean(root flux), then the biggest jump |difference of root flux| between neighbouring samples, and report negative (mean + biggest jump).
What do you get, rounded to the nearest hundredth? -3.68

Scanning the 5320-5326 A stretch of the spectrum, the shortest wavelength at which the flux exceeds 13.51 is 5320.81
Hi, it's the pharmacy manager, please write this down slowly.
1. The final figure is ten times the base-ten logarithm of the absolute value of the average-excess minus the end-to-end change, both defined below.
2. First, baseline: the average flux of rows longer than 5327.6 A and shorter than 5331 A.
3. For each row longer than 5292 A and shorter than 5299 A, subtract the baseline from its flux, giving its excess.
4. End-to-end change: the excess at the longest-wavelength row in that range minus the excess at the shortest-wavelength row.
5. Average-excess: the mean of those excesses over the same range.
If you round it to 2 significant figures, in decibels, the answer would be 2.7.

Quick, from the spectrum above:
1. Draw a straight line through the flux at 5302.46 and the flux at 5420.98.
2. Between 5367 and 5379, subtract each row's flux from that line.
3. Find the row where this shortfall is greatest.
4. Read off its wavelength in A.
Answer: 5372.52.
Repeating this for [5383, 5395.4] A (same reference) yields 5386.14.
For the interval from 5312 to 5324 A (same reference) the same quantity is 5318.36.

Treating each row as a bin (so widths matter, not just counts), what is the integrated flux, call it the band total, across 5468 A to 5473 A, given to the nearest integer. 66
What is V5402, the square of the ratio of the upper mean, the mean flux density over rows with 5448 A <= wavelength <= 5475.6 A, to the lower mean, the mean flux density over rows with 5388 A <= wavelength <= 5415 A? 0.982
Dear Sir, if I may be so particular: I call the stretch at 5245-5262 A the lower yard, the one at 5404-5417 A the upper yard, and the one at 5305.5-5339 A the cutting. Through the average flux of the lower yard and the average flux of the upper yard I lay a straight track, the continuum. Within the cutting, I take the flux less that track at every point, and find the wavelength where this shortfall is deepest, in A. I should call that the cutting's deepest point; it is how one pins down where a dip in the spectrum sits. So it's 5329.39 A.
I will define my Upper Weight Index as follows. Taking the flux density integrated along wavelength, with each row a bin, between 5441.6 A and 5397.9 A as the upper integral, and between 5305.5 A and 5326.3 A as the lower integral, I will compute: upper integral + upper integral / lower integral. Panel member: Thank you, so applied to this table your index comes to 577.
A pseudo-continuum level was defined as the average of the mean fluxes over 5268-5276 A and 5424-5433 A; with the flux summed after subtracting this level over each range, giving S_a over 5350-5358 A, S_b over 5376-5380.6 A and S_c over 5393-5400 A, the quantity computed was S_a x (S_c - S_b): -1.6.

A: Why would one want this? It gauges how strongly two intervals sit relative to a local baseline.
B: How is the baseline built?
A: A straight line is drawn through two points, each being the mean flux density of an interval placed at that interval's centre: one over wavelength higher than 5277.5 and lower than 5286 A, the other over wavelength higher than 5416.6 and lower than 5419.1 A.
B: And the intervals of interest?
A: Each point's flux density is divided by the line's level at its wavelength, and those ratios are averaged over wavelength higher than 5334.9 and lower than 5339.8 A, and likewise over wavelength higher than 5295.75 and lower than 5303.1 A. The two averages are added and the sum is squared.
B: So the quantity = 4.00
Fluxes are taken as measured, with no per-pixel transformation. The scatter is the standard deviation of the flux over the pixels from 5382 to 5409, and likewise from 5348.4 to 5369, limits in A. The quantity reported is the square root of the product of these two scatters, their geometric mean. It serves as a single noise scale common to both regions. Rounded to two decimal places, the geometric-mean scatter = 0.19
